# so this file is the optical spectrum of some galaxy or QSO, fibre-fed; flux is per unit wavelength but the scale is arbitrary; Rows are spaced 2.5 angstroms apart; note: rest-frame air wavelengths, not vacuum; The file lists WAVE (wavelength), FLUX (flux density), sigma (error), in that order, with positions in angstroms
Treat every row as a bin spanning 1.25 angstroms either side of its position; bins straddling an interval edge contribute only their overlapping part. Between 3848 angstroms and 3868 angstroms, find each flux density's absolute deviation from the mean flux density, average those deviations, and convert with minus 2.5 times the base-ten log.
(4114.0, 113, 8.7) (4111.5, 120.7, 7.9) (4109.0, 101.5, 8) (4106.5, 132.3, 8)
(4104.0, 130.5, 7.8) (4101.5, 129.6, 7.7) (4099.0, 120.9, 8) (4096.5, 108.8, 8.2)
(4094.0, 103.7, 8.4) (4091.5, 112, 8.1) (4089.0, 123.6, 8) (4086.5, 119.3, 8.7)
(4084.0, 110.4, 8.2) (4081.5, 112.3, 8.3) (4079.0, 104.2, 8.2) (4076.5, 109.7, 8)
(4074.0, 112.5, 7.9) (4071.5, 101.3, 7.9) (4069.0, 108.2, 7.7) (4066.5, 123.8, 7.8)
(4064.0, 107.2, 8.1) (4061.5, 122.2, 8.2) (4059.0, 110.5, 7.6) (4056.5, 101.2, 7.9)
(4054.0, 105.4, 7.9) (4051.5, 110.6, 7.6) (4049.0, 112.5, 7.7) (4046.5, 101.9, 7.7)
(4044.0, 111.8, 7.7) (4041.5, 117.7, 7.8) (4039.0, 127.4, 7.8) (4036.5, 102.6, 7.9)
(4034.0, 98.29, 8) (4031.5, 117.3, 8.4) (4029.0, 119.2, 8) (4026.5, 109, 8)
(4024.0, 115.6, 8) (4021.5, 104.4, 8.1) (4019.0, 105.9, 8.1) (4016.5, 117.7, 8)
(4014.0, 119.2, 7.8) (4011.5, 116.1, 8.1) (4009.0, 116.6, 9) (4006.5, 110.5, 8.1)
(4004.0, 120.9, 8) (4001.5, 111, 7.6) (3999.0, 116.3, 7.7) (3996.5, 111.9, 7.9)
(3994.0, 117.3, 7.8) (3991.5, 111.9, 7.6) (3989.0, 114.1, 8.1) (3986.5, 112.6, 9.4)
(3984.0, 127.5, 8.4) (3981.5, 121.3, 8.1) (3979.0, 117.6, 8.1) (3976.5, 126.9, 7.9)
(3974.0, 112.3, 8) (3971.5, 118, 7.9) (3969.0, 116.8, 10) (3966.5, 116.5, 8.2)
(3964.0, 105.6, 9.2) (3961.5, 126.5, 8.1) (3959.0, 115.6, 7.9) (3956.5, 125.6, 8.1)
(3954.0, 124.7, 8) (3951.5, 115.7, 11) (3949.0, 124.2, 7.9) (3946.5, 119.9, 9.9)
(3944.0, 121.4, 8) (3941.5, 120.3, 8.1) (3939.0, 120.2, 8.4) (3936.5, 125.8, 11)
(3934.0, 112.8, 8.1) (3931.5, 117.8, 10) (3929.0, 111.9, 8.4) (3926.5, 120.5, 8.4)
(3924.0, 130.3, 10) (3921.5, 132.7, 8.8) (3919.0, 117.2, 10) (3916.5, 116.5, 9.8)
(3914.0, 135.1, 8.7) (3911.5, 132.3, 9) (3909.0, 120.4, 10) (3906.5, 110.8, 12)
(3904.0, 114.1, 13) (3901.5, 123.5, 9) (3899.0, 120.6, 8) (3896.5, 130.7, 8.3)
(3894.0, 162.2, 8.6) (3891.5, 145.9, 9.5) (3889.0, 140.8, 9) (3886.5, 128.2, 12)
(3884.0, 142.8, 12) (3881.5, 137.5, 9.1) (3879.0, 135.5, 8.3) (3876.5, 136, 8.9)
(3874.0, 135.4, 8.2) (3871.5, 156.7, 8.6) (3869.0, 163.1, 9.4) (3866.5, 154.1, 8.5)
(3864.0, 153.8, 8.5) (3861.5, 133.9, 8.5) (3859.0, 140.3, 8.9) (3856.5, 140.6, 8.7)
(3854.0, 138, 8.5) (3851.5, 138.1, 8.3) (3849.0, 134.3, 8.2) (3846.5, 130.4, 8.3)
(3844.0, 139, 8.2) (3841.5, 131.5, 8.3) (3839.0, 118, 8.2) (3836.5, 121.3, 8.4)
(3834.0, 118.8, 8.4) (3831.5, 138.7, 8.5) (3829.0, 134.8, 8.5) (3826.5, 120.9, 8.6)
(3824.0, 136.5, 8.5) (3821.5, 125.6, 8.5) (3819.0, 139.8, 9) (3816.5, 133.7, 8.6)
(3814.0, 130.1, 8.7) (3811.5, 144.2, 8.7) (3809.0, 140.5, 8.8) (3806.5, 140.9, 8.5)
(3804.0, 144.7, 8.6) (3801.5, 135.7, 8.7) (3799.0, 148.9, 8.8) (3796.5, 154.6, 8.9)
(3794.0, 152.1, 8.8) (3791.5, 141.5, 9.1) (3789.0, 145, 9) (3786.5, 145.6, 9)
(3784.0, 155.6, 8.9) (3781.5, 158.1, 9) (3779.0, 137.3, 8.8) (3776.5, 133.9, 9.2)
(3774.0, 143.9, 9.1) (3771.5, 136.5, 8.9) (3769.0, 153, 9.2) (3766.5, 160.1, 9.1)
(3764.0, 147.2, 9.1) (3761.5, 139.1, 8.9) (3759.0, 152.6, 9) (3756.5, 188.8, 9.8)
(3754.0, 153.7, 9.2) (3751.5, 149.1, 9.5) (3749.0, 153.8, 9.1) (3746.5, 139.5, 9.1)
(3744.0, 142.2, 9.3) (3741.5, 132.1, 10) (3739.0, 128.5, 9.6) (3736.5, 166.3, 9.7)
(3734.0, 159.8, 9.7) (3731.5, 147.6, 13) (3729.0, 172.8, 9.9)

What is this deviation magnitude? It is -1.97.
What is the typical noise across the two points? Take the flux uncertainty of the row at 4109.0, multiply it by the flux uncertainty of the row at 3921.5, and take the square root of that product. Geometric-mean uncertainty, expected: 8.4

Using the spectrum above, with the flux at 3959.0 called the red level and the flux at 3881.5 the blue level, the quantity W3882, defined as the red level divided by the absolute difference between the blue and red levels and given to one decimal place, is 5.3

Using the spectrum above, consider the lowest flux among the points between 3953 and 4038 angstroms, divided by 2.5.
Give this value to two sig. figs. 39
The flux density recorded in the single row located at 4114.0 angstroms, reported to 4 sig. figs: 113.0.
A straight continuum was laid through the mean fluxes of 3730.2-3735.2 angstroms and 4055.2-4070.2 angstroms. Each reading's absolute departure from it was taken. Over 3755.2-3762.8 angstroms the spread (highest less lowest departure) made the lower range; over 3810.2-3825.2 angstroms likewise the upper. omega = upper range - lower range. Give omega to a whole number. -19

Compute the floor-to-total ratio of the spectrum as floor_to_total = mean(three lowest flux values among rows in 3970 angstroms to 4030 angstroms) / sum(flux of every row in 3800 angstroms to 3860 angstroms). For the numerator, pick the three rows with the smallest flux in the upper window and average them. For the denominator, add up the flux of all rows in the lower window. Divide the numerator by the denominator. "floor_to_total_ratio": 0.033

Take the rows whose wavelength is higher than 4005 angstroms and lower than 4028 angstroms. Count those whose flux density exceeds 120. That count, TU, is 0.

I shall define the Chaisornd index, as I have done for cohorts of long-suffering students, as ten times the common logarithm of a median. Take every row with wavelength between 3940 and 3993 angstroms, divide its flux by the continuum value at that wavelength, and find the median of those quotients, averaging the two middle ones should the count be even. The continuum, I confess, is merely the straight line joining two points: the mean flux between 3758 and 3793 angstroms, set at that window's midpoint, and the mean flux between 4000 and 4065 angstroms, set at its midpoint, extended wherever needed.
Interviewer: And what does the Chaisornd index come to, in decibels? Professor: -0.13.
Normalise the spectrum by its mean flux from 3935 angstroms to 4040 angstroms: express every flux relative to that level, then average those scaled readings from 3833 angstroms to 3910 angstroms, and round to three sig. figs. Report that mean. 1.16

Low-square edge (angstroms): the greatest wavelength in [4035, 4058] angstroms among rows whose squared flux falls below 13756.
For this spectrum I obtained 4056.5 angstroms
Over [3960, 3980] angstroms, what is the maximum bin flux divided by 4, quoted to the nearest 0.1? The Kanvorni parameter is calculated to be 31.7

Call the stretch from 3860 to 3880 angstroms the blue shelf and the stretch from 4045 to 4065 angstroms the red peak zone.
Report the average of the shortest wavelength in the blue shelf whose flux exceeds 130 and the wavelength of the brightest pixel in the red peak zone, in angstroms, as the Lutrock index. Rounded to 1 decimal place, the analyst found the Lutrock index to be 3961.5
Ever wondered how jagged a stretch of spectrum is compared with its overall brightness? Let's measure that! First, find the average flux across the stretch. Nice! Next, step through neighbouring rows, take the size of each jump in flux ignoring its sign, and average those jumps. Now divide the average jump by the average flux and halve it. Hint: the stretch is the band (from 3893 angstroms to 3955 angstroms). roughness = 0.032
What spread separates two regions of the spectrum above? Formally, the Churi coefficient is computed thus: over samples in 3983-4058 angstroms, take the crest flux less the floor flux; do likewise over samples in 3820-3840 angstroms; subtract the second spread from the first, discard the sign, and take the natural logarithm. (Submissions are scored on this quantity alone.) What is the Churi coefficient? 2.1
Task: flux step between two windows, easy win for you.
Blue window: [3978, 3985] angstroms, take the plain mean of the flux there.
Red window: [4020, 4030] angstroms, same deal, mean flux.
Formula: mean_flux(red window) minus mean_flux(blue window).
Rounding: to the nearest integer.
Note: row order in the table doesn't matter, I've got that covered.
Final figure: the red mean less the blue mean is -10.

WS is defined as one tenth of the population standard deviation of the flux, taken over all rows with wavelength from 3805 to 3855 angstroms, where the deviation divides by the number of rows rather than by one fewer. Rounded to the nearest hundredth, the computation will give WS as 0.78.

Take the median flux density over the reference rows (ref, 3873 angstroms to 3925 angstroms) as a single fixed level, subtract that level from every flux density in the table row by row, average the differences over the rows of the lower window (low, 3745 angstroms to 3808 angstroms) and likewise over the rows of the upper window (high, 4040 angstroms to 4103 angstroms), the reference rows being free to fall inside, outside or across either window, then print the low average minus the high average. 36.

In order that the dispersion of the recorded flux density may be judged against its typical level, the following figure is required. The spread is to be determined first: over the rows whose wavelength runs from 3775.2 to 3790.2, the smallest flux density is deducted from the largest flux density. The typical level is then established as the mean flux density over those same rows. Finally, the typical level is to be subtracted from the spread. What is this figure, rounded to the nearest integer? -122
